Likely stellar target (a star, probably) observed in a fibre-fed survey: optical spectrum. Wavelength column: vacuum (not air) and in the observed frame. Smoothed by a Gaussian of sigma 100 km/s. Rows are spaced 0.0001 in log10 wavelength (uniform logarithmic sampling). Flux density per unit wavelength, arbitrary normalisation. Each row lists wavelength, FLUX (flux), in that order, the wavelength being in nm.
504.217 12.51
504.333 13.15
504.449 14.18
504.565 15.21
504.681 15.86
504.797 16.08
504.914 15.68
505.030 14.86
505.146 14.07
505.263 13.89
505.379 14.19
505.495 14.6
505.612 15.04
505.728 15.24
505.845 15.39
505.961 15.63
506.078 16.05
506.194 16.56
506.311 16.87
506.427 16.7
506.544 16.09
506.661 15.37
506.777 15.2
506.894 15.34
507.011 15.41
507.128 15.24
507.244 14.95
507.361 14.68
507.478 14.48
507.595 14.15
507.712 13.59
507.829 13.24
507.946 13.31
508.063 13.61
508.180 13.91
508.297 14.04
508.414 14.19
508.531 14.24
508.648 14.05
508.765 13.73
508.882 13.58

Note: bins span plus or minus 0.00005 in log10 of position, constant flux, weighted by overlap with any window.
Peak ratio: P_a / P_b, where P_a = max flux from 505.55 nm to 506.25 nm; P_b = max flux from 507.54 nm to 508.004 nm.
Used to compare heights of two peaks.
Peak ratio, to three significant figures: 1.17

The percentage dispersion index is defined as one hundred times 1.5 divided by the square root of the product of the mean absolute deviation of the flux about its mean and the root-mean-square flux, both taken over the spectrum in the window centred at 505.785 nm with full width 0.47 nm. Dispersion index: 89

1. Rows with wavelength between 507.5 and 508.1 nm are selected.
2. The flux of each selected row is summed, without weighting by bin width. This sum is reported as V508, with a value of 67.9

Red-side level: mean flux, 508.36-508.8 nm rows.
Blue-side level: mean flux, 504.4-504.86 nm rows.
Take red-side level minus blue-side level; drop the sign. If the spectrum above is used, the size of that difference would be 1.3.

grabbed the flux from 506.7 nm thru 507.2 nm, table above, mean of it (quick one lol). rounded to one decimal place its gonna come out 15.3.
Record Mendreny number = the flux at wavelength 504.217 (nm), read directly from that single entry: 12.51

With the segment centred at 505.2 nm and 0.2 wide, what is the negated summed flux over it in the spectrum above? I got -28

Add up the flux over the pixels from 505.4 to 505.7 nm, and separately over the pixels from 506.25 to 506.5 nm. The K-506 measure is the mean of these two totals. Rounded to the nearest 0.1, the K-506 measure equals 31.6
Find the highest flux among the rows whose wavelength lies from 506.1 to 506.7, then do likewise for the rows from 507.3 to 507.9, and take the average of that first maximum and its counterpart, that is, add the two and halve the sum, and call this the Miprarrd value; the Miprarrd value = 15.8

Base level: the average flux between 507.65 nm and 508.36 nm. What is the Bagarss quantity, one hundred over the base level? 7.34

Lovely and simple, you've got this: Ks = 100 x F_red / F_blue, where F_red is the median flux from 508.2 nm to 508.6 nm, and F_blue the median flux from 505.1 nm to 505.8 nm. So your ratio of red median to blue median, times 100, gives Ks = 99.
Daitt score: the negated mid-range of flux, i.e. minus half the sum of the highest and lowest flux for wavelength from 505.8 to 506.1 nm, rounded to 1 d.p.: -15.7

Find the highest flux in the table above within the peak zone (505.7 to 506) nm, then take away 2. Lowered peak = 13.6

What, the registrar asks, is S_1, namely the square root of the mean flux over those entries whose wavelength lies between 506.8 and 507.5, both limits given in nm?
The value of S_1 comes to 3.88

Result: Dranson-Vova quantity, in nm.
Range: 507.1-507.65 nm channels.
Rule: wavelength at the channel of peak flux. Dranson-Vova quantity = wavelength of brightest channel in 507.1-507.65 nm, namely 507.128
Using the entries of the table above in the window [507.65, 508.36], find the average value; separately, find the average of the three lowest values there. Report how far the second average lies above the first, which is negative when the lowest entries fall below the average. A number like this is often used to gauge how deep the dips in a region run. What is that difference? -0.24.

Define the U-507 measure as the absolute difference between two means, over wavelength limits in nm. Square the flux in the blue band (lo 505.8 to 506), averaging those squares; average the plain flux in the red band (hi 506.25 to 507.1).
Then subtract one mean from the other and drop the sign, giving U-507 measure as 225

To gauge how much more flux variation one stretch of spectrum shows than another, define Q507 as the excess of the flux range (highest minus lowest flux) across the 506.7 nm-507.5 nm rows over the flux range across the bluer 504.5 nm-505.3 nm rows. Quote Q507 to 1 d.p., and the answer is -1.3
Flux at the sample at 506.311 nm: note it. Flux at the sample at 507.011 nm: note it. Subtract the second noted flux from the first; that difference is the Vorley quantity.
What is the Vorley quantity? 1.5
